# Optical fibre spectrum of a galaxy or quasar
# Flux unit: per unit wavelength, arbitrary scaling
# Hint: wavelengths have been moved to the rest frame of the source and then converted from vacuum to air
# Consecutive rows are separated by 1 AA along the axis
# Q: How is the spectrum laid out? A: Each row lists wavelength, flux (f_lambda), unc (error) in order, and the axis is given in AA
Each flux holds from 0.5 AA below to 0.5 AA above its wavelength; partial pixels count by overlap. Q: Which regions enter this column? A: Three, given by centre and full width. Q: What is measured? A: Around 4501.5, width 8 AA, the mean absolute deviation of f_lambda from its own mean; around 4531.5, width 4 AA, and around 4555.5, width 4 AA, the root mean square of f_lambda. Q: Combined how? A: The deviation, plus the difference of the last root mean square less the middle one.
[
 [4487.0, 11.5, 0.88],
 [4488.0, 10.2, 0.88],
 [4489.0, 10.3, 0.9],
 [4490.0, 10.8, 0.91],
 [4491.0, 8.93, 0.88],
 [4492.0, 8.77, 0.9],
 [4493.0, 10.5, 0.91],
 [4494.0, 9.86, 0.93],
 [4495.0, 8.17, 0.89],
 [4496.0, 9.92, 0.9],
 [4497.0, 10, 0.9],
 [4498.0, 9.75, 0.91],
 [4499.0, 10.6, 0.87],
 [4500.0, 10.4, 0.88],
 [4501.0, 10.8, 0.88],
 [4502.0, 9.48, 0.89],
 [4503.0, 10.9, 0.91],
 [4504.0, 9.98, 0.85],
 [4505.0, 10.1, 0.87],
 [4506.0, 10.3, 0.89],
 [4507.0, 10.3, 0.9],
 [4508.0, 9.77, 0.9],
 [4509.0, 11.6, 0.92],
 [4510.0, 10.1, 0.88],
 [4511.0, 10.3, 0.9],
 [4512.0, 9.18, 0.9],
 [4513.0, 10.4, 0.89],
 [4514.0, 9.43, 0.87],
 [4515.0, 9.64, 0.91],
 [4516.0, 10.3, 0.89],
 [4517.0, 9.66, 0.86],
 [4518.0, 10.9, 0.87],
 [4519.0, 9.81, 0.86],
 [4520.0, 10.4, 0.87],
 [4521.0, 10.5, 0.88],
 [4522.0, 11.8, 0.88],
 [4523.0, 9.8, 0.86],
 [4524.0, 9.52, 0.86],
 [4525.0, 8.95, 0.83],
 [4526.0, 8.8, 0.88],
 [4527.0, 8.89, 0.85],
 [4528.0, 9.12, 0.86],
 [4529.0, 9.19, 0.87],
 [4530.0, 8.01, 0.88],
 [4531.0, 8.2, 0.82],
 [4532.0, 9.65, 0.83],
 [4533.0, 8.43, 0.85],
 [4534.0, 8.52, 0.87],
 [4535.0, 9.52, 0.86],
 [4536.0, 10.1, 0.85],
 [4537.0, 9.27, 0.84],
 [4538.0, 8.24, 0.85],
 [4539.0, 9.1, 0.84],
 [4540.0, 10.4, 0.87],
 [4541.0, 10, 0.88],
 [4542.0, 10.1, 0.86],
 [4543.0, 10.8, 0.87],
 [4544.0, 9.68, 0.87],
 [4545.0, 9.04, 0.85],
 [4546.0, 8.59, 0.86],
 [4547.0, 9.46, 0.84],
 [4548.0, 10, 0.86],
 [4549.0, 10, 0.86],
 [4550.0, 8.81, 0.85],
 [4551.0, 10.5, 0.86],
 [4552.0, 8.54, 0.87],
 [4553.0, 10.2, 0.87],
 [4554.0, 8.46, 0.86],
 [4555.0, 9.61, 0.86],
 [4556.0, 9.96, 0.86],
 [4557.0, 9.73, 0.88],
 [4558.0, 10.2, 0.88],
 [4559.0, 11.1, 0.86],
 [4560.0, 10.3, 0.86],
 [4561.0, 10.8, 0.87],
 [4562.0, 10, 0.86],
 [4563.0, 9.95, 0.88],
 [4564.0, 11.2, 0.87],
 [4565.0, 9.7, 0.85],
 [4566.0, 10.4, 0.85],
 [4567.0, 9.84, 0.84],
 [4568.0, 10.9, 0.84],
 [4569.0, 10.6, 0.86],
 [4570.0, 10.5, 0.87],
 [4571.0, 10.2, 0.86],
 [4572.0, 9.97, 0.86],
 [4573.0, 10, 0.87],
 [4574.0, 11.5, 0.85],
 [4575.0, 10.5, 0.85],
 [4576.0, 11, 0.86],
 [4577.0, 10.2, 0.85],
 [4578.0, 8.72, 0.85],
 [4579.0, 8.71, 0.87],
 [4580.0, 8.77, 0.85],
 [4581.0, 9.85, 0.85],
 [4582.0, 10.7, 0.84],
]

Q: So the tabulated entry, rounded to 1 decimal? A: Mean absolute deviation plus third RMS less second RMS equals 1.3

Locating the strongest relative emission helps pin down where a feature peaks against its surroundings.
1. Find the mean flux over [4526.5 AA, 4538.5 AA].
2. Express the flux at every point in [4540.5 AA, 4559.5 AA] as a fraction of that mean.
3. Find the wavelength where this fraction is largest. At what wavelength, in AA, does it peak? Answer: 4559.0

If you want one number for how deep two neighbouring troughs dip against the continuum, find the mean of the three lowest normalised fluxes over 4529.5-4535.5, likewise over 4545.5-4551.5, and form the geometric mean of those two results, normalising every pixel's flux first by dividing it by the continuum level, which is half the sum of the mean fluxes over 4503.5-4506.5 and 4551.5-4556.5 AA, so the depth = 0.88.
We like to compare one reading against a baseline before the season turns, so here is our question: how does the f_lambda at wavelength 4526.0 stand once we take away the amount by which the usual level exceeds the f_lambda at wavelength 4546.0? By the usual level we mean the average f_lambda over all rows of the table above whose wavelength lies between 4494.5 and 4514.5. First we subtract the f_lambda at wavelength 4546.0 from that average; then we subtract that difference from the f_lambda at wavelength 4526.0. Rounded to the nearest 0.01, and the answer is 7.32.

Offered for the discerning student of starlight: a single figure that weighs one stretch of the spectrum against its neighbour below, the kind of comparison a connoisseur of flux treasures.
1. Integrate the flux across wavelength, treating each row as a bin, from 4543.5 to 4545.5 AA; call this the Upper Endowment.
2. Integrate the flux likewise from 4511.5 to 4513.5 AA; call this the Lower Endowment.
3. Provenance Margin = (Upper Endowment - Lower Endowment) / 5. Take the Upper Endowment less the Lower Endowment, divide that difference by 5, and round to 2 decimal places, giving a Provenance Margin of -0.17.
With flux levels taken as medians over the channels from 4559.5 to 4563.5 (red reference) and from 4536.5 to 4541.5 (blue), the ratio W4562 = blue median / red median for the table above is 0.91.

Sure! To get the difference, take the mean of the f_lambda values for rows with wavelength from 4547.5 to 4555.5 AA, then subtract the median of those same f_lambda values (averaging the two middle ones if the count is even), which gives -0.29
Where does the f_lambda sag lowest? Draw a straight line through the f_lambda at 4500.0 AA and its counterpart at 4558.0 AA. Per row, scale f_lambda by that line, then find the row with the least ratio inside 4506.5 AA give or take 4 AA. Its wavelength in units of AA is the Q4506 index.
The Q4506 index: 4508.0 AA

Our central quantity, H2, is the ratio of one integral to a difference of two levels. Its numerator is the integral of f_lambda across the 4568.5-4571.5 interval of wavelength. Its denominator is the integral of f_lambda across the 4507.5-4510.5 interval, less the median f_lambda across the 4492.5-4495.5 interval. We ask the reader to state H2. 1.4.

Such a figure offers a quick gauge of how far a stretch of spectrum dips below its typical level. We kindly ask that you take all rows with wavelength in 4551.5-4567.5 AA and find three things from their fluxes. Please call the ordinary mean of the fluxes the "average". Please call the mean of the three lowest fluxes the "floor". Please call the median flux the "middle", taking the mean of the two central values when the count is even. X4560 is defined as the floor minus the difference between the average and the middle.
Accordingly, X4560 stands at 8.9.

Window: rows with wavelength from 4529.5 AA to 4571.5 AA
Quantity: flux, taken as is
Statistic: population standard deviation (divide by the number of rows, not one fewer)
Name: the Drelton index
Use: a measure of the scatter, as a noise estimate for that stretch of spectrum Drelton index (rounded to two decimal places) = 0.83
